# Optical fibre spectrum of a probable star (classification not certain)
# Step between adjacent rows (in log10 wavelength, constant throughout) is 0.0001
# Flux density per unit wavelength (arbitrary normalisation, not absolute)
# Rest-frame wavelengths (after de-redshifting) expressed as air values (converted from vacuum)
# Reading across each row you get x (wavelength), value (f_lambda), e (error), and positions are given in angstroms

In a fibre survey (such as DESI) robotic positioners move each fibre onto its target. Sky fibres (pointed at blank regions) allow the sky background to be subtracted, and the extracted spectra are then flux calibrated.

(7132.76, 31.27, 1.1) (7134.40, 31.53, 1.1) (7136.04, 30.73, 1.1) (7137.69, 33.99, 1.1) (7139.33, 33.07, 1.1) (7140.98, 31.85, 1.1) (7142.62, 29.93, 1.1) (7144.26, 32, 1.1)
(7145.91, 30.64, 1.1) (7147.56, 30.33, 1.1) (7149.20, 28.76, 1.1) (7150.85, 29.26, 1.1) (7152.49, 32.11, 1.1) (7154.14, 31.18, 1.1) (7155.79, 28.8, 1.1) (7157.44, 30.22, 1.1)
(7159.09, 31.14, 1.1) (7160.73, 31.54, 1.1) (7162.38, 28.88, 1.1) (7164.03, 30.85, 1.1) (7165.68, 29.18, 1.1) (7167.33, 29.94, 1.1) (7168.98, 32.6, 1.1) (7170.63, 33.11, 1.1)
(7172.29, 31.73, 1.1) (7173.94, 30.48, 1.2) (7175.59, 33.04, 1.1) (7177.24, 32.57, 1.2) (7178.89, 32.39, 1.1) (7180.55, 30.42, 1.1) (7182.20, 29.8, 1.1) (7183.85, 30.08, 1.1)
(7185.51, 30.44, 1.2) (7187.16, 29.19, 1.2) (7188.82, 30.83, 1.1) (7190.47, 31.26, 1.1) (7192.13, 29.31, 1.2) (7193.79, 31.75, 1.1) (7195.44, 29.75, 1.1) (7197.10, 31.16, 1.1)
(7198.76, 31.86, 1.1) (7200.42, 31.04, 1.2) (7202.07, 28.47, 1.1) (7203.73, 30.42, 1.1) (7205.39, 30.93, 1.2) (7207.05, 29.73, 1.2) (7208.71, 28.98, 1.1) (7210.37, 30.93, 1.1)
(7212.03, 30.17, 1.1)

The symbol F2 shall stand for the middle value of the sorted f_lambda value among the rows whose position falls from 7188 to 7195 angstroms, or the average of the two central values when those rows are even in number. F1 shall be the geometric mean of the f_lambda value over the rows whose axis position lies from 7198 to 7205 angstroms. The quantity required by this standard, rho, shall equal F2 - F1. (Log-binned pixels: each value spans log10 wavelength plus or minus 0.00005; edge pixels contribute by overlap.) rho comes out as 0.6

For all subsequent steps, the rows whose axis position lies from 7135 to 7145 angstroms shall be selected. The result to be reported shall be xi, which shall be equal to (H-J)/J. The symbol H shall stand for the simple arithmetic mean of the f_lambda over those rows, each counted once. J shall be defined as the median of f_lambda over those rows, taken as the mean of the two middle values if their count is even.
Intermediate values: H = 31.9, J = 31.9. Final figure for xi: 0.000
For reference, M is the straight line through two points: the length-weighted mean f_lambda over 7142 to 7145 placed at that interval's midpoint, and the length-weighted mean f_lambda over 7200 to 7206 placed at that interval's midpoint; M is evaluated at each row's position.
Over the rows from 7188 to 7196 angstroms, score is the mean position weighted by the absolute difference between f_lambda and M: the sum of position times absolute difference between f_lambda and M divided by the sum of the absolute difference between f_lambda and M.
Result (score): 7192.4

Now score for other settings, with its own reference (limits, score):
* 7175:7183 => 7177.6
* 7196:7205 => 7200.0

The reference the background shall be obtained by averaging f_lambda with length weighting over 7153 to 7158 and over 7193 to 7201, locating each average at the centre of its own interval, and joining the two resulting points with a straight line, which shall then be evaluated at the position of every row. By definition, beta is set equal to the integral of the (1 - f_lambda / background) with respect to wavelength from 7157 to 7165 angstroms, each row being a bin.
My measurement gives -0.1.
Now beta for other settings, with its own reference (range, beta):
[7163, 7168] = 0.1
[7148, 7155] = -0.1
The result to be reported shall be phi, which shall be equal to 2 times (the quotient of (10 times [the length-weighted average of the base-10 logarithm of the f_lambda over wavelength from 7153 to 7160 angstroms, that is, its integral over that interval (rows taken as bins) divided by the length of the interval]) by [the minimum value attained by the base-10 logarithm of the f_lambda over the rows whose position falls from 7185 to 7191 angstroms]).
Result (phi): 20.24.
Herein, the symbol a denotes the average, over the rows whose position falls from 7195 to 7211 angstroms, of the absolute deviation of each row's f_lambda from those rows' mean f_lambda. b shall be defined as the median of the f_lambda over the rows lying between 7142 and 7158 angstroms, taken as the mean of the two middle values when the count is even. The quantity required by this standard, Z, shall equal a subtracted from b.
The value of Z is 29.4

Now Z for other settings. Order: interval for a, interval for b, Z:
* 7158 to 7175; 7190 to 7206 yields 29.9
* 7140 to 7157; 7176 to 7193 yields 29.4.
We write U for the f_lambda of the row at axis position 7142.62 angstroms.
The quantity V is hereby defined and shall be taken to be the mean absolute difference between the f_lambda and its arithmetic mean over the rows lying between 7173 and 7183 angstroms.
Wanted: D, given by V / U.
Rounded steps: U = 29.93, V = 1.22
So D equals 0.041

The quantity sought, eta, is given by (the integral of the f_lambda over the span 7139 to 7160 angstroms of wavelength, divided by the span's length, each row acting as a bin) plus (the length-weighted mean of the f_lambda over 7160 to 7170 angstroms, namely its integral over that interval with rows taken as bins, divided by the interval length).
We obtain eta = 61.2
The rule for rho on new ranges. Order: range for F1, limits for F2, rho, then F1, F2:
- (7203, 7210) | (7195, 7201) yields 1.1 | 30.0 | 31.1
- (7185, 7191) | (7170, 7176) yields 2.0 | 30.4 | 32.4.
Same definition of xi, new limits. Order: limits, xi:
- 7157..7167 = -0.008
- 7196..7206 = -0.011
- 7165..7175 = 0.002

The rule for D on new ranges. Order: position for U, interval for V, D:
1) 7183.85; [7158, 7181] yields 0.038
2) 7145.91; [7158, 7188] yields 0.038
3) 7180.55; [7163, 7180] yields 0.039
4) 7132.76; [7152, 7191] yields 0.034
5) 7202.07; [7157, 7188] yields 0.040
